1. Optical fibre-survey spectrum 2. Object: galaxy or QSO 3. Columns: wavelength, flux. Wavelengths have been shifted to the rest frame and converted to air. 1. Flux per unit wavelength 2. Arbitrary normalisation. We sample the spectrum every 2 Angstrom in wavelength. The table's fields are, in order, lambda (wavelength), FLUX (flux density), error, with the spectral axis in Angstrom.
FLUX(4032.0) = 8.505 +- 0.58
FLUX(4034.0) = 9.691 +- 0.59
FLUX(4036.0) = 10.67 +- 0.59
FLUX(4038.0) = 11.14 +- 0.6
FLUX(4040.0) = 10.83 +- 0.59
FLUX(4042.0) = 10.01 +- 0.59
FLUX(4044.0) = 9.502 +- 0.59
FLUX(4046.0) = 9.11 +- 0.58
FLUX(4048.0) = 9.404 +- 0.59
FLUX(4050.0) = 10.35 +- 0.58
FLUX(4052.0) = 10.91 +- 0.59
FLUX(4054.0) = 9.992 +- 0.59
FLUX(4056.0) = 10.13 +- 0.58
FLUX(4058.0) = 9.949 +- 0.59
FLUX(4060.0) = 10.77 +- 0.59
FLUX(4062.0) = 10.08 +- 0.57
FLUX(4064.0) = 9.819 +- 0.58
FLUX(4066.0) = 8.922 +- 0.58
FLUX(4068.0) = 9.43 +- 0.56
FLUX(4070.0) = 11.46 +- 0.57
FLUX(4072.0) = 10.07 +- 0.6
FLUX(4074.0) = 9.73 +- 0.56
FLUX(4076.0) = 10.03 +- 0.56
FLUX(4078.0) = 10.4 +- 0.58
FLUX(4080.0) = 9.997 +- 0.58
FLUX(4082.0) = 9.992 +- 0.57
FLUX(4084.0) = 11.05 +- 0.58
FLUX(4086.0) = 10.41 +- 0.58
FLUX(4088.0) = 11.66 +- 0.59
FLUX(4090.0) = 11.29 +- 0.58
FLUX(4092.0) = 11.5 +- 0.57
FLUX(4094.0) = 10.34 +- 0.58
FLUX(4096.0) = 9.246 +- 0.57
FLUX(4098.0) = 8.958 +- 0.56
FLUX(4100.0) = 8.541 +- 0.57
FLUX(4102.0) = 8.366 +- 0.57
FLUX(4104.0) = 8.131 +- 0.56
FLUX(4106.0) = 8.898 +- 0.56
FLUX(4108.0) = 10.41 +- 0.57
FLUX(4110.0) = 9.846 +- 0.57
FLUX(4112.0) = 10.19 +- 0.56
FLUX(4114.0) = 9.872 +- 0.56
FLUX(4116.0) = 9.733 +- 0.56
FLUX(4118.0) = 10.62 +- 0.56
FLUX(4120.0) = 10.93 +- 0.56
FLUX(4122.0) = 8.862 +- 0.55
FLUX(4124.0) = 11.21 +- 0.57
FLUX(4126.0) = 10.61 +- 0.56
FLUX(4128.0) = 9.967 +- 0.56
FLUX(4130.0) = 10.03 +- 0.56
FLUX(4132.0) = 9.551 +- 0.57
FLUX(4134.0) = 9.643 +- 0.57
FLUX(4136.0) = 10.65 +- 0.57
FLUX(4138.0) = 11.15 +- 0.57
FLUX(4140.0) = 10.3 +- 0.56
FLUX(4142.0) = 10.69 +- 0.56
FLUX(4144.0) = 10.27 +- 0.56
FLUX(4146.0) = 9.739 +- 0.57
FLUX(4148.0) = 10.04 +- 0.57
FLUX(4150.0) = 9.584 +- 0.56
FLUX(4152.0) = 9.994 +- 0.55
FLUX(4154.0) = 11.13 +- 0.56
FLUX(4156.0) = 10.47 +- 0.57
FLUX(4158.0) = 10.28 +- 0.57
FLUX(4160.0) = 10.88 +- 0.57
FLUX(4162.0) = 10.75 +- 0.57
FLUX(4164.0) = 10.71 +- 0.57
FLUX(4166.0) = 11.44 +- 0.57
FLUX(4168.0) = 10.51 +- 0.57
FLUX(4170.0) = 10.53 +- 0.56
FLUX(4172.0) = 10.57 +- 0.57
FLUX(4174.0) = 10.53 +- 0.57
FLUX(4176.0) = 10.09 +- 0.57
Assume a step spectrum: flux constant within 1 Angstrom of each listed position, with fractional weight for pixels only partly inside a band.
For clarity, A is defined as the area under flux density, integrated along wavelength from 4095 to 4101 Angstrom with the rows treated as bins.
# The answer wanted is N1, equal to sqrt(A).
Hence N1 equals 7.31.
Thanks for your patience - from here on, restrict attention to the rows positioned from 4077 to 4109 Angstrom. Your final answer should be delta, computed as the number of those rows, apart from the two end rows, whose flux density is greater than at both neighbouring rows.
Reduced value 3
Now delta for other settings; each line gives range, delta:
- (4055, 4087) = 4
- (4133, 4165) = 5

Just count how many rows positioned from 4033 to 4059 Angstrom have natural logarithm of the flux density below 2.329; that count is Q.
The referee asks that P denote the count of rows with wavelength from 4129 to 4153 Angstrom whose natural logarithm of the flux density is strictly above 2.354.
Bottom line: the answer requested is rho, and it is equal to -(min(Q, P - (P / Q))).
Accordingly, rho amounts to -2.6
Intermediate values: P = 3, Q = 8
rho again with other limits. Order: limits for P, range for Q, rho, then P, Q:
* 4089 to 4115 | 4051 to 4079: -1.8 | 2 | 10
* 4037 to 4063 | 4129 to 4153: -3.4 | 4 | 7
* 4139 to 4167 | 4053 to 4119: -5.7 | 6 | 22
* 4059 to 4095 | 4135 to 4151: -3.0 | 6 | 3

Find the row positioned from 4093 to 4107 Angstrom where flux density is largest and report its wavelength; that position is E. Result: 4094.0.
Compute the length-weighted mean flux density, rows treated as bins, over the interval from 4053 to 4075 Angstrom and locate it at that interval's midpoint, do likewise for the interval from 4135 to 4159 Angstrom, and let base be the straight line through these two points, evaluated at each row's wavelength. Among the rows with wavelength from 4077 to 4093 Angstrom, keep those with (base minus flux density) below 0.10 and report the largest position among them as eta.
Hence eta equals 4092.0 Angstrom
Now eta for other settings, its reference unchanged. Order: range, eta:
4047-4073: 4072.0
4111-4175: 4174.0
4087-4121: 4120.0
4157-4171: 4170.0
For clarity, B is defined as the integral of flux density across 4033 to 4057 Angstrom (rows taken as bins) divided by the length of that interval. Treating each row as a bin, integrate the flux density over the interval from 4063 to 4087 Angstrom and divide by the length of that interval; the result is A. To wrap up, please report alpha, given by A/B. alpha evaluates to 1.00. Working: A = 10.1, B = 10.14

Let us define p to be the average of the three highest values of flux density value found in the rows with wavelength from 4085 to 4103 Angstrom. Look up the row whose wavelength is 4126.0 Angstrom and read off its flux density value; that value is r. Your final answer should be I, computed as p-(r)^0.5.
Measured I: 8.23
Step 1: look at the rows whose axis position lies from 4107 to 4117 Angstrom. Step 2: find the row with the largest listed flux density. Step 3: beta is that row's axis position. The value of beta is 4108.0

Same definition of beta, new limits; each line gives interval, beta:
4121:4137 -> 4124.0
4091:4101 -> 4092.0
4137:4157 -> 4138.0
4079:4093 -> 4088.0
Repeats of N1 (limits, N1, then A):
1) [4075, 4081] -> 7.80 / 60.9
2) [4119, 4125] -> 7.87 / 62.0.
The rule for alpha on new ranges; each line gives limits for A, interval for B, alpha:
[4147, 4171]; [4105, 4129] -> 1.04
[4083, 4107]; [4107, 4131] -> 0.97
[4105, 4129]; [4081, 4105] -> 1.01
